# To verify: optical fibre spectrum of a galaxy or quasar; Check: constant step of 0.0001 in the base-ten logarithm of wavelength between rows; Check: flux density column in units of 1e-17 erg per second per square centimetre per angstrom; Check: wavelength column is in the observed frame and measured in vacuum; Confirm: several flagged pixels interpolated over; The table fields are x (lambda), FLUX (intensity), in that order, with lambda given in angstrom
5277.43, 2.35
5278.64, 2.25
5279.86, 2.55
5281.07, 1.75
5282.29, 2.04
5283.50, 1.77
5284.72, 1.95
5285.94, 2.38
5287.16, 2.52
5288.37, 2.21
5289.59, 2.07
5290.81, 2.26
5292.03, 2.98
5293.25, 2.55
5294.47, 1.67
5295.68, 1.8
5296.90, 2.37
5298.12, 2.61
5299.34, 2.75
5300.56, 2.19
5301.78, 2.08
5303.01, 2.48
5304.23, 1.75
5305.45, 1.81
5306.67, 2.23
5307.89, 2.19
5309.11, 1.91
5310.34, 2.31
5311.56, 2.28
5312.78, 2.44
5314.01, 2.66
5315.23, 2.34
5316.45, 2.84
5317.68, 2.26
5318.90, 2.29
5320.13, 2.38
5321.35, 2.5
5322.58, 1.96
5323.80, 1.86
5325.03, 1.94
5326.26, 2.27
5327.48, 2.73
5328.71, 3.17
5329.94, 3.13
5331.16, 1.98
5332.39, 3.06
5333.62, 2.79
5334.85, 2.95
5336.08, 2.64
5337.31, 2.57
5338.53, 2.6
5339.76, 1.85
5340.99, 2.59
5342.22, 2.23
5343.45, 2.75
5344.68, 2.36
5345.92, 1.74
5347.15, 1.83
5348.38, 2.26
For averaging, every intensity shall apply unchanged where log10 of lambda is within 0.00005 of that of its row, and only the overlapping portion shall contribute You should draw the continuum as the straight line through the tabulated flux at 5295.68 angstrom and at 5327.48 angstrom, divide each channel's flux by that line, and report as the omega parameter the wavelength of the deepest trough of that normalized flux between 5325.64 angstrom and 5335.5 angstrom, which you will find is 5331.16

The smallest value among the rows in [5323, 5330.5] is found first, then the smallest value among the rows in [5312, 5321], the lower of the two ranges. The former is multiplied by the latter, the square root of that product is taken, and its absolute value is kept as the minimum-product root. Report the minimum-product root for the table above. 2.05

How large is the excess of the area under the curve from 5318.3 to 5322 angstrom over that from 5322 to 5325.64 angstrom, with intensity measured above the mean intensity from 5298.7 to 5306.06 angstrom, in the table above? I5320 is 1.7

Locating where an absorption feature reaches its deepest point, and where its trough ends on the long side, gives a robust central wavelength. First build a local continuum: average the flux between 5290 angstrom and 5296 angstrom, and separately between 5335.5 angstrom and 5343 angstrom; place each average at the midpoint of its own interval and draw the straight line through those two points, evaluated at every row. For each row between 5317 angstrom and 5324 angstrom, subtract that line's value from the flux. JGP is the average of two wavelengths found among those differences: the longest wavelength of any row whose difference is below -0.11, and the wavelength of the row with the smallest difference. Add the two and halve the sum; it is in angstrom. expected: 5323.8 angstrom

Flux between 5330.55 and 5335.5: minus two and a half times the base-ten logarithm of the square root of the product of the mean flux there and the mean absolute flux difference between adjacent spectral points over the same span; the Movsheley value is -0.17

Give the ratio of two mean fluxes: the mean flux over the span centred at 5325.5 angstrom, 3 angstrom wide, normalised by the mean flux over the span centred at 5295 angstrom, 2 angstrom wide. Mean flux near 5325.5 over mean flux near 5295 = 1.21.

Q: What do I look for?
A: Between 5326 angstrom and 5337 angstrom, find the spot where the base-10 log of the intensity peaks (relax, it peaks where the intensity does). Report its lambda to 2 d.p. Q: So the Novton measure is 5328.71 angstrom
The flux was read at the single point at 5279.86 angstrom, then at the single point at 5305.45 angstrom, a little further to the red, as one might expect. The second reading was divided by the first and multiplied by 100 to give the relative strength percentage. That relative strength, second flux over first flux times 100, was 71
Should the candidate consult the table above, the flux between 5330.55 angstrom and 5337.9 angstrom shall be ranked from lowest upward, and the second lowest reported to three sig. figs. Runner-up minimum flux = 2.57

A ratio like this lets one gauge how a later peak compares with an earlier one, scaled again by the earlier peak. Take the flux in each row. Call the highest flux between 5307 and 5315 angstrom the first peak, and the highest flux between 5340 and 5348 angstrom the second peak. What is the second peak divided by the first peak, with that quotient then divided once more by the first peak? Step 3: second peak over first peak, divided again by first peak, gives 0.39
